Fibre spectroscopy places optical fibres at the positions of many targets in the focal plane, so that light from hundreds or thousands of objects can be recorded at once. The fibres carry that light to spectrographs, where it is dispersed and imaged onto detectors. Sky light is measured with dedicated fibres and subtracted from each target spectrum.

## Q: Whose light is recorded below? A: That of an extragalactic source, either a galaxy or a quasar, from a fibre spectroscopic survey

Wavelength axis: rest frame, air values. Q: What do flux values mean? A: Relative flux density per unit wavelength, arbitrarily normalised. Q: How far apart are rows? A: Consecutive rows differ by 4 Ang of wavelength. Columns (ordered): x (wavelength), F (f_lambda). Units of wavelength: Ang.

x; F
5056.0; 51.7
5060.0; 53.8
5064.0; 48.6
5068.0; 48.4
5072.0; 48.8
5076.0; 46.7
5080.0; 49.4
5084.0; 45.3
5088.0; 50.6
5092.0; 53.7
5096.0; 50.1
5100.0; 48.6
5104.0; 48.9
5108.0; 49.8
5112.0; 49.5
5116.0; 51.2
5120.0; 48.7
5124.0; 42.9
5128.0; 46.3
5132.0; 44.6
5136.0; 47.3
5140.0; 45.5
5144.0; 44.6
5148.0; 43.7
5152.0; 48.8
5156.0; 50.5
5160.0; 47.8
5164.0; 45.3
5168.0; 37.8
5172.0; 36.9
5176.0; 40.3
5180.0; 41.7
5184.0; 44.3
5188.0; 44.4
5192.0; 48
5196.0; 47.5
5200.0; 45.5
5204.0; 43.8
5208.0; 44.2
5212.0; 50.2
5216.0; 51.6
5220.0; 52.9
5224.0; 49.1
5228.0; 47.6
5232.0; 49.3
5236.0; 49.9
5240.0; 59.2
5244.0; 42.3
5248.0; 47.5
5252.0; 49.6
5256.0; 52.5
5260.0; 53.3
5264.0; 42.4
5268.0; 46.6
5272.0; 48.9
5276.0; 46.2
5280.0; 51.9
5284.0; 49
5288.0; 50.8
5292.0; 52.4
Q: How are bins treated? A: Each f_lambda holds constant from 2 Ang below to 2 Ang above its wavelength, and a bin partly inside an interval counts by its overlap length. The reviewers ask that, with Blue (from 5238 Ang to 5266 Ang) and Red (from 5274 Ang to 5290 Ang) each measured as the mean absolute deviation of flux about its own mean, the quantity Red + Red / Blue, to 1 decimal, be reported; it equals 2.3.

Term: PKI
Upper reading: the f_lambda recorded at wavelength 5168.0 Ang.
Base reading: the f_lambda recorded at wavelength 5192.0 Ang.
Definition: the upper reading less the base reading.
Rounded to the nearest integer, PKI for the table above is -10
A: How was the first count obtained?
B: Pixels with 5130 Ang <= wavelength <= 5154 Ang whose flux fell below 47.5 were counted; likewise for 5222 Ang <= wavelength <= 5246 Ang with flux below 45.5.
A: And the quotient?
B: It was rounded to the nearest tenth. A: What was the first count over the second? 5.0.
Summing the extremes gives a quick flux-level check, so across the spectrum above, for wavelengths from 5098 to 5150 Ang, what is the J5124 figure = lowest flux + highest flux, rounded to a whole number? 94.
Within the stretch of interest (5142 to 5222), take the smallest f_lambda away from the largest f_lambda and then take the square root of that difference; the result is 4.0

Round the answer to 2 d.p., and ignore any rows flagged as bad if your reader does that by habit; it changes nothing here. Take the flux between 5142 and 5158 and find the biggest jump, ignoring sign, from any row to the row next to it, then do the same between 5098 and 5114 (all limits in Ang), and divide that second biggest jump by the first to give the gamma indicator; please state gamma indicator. 0.18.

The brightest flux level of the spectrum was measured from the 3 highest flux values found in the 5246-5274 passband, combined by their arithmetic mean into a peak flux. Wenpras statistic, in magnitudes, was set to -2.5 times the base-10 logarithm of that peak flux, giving -4.286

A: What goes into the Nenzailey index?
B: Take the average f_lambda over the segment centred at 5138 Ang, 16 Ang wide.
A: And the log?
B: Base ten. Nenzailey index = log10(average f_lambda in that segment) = 1.66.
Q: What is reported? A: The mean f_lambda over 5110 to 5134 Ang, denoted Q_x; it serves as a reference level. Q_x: 47.2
